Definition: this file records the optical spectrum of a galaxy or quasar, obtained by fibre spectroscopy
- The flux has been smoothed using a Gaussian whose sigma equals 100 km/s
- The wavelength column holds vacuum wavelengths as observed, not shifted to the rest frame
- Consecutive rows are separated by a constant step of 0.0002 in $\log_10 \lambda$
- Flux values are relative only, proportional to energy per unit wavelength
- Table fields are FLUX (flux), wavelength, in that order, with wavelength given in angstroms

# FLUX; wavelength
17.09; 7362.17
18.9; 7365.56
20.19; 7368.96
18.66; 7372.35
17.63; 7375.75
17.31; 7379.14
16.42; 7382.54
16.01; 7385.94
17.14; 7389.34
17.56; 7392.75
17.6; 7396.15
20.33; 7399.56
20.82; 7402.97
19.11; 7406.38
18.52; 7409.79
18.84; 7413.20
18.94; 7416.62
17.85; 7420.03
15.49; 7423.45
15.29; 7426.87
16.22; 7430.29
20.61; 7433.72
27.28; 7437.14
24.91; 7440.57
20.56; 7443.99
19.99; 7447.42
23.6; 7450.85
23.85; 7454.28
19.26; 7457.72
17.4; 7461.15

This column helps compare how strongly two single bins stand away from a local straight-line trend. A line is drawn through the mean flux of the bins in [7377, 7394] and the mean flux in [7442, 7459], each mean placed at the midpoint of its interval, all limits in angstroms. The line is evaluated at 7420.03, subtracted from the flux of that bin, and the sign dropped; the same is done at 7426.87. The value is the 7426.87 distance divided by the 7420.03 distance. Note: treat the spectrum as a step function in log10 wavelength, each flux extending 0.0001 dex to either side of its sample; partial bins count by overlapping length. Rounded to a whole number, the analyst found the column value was 3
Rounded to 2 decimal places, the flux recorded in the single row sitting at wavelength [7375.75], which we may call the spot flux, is 17.63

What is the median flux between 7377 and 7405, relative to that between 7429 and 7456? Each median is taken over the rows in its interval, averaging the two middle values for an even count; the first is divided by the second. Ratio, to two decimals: 0.79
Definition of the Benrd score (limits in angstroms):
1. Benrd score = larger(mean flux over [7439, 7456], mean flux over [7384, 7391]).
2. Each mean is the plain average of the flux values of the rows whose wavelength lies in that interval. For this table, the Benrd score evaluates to 22.6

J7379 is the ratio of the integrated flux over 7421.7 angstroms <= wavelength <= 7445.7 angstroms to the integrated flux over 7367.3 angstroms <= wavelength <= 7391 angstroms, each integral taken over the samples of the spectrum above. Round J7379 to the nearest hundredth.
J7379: 1.15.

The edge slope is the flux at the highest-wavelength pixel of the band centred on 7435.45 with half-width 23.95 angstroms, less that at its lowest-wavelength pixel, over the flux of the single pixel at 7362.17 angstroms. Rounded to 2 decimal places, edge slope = 0.02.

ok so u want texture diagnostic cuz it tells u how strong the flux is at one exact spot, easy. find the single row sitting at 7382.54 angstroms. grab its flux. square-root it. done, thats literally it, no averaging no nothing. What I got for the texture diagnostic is 4.05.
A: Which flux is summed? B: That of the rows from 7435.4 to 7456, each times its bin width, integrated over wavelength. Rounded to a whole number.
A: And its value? 481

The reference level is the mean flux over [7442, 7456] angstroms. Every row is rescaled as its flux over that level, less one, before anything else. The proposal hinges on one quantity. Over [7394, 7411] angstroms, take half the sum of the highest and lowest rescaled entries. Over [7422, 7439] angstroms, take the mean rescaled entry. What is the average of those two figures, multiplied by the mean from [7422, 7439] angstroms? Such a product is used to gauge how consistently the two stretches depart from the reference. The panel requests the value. 0.018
